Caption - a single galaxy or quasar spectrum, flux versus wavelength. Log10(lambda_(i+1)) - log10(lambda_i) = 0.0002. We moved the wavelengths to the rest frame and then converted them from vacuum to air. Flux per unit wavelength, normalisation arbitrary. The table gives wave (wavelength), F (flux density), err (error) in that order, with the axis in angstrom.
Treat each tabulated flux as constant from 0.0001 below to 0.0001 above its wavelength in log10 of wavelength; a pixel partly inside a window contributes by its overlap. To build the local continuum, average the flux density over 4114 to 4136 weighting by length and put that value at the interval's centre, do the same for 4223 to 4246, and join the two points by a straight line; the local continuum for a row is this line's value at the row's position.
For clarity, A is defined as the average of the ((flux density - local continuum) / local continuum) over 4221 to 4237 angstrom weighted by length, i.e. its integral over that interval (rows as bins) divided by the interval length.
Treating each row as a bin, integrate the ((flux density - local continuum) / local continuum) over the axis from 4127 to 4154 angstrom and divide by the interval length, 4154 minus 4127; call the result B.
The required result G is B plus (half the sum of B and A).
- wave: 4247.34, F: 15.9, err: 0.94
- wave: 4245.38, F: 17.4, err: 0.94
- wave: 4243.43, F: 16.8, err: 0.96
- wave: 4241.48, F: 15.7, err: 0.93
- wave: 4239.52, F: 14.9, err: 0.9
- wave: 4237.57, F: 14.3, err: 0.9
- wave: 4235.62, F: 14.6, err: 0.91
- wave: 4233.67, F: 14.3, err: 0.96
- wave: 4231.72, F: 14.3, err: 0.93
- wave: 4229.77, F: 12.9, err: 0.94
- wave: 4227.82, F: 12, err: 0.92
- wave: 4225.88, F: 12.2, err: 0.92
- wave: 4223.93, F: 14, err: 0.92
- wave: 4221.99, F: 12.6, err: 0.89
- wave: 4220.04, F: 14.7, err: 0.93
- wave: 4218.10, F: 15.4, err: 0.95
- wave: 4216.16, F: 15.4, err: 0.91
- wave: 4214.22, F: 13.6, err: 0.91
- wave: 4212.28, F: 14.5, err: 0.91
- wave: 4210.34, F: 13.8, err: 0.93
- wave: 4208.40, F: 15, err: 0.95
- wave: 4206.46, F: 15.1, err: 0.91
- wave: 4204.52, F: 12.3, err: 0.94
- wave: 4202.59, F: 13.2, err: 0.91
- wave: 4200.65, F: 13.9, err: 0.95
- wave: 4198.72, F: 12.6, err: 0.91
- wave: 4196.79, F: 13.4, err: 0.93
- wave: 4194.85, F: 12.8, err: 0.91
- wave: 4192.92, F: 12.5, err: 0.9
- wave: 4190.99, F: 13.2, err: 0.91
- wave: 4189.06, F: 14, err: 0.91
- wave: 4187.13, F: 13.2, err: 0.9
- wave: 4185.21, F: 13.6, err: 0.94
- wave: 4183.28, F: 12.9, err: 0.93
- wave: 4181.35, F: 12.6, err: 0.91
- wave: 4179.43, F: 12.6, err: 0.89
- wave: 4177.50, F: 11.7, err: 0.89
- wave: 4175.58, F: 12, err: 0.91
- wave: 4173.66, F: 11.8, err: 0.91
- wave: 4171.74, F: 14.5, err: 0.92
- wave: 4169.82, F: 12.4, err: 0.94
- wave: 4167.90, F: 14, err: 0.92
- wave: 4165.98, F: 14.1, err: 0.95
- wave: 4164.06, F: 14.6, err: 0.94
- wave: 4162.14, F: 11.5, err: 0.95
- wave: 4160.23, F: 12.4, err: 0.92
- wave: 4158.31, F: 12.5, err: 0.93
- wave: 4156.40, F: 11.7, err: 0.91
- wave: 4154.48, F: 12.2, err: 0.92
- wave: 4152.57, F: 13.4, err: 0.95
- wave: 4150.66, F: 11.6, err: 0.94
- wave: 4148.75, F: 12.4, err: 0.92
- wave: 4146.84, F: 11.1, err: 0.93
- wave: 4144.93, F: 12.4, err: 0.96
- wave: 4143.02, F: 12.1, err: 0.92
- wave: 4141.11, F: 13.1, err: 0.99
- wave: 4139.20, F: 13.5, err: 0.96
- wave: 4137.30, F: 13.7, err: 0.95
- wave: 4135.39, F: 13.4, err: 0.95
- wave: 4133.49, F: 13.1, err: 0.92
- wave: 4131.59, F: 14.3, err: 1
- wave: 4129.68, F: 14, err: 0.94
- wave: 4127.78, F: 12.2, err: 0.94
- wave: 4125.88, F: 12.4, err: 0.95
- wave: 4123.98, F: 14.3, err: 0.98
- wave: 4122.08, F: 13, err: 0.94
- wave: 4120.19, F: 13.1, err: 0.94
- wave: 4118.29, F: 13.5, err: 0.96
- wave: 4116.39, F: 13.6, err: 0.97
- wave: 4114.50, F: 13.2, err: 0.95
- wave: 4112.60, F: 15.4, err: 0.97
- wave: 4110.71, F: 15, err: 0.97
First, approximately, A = -0.07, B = -0.046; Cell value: -0.103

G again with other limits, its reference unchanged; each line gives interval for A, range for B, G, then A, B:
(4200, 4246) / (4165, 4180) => -0.100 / 0.00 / -0.066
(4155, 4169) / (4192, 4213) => -0.087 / -0.06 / -0.039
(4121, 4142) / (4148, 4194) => -0.109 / 0.00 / -0.071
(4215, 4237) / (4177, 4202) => -0.118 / -0.03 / -0.068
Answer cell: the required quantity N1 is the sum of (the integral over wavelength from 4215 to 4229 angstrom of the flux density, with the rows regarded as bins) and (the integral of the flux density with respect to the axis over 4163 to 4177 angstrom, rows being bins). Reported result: 378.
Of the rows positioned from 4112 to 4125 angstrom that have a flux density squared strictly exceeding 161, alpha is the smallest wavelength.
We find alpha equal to 4112.60 angstrom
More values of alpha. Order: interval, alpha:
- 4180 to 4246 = 4183.28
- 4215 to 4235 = 4216.16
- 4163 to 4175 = 4164.06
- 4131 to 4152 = 4131.59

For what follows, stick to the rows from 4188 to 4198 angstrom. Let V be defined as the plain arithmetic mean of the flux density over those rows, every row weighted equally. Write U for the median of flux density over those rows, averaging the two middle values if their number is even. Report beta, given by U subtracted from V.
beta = -0.02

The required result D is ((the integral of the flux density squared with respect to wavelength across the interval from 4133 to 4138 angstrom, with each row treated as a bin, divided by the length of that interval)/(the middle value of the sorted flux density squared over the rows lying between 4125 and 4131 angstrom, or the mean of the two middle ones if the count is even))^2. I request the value 1.4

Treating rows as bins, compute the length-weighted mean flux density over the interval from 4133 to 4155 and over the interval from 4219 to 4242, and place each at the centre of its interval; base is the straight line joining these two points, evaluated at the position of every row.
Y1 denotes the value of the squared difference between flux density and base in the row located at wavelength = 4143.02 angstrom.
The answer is 0.3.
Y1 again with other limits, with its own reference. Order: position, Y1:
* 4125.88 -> 0.0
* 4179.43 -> 0.3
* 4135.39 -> 0.7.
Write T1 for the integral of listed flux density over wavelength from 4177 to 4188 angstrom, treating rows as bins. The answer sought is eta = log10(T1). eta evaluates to 2.15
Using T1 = 141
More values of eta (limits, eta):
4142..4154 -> 2.16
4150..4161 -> 2.13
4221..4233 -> 2.19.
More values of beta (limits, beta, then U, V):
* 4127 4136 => 0.00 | 13.4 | 13.4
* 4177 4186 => 0.08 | 12.6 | 12.7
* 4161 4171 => -0.68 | 14.0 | 13.3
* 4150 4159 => 0.08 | 12.2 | 12.3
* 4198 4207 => 0.22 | 13.2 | 13.4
